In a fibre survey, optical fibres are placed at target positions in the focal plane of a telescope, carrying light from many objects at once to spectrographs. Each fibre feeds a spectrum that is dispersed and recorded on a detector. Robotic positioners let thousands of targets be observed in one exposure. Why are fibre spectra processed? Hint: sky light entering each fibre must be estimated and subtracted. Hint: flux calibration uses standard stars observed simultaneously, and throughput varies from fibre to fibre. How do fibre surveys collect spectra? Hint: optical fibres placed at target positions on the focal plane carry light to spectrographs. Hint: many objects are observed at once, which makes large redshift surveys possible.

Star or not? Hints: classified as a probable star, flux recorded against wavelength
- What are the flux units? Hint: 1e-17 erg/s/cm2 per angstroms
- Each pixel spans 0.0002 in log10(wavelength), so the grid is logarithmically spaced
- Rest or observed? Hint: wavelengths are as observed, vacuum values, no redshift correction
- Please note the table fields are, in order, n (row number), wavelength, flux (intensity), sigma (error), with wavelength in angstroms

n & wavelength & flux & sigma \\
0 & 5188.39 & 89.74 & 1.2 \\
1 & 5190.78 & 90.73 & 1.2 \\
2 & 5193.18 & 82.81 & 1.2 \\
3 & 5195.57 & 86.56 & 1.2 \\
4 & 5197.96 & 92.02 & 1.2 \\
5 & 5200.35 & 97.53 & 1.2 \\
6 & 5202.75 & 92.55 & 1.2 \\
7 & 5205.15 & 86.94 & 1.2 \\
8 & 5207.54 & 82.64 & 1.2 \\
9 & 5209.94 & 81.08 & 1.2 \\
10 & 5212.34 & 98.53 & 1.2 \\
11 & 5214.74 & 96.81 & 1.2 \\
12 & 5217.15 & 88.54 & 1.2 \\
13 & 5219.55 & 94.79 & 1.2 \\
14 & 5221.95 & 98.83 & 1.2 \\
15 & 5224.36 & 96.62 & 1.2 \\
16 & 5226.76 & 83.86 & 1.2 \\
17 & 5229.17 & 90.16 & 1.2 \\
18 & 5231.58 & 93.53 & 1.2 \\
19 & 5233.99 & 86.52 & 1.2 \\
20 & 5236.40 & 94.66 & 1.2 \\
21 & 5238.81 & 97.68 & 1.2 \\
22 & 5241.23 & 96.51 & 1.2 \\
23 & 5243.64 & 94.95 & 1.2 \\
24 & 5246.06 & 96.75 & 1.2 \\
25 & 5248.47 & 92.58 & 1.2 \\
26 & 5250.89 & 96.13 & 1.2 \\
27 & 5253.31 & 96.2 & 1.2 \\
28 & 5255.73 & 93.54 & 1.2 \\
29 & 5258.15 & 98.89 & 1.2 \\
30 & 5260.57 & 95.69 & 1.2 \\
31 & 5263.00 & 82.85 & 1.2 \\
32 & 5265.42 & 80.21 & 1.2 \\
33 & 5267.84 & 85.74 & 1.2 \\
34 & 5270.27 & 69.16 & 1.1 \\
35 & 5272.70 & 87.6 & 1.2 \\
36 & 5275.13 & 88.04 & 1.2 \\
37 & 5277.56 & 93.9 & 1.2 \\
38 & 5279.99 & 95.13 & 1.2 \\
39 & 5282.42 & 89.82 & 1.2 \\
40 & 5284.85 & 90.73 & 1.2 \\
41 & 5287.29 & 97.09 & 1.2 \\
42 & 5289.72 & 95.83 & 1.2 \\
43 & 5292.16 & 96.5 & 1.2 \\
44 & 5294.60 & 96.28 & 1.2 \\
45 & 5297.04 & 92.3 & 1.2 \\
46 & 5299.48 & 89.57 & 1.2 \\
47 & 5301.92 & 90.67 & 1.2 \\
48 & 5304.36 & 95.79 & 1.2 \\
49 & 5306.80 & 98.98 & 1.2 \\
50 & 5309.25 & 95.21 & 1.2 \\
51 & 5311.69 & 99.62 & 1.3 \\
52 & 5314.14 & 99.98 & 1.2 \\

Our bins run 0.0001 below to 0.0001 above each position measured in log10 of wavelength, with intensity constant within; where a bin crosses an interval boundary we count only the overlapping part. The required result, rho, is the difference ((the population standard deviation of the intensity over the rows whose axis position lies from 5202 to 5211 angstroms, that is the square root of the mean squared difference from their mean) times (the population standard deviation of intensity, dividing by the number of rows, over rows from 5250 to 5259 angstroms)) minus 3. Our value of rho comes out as 5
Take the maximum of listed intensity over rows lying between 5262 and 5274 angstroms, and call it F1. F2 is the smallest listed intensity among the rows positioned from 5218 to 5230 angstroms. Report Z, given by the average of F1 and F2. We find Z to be 85.7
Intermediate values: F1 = 87.6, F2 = 83.86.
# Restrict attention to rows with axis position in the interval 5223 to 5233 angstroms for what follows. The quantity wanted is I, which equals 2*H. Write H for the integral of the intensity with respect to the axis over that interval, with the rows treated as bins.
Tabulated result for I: 1821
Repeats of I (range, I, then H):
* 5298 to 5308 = 1875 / 938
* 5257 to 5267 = 1785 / 893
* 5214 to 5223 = 1702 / 851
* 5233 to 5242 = 1689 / 845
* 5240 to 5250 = 1904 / 952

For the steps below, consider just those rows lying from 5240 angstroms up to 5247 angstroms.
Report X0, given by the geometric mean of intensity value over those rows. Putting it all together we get 96.1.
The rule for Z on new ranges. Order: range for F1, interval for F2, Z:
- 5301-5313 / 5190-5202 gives 91.2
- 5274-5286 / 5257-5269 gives 87.7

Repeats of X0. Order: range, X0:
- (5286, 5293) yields 96.5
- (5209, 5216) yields 91.8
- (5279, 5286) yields 91.9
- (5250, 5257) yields 95.3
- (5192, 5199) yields 87.0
